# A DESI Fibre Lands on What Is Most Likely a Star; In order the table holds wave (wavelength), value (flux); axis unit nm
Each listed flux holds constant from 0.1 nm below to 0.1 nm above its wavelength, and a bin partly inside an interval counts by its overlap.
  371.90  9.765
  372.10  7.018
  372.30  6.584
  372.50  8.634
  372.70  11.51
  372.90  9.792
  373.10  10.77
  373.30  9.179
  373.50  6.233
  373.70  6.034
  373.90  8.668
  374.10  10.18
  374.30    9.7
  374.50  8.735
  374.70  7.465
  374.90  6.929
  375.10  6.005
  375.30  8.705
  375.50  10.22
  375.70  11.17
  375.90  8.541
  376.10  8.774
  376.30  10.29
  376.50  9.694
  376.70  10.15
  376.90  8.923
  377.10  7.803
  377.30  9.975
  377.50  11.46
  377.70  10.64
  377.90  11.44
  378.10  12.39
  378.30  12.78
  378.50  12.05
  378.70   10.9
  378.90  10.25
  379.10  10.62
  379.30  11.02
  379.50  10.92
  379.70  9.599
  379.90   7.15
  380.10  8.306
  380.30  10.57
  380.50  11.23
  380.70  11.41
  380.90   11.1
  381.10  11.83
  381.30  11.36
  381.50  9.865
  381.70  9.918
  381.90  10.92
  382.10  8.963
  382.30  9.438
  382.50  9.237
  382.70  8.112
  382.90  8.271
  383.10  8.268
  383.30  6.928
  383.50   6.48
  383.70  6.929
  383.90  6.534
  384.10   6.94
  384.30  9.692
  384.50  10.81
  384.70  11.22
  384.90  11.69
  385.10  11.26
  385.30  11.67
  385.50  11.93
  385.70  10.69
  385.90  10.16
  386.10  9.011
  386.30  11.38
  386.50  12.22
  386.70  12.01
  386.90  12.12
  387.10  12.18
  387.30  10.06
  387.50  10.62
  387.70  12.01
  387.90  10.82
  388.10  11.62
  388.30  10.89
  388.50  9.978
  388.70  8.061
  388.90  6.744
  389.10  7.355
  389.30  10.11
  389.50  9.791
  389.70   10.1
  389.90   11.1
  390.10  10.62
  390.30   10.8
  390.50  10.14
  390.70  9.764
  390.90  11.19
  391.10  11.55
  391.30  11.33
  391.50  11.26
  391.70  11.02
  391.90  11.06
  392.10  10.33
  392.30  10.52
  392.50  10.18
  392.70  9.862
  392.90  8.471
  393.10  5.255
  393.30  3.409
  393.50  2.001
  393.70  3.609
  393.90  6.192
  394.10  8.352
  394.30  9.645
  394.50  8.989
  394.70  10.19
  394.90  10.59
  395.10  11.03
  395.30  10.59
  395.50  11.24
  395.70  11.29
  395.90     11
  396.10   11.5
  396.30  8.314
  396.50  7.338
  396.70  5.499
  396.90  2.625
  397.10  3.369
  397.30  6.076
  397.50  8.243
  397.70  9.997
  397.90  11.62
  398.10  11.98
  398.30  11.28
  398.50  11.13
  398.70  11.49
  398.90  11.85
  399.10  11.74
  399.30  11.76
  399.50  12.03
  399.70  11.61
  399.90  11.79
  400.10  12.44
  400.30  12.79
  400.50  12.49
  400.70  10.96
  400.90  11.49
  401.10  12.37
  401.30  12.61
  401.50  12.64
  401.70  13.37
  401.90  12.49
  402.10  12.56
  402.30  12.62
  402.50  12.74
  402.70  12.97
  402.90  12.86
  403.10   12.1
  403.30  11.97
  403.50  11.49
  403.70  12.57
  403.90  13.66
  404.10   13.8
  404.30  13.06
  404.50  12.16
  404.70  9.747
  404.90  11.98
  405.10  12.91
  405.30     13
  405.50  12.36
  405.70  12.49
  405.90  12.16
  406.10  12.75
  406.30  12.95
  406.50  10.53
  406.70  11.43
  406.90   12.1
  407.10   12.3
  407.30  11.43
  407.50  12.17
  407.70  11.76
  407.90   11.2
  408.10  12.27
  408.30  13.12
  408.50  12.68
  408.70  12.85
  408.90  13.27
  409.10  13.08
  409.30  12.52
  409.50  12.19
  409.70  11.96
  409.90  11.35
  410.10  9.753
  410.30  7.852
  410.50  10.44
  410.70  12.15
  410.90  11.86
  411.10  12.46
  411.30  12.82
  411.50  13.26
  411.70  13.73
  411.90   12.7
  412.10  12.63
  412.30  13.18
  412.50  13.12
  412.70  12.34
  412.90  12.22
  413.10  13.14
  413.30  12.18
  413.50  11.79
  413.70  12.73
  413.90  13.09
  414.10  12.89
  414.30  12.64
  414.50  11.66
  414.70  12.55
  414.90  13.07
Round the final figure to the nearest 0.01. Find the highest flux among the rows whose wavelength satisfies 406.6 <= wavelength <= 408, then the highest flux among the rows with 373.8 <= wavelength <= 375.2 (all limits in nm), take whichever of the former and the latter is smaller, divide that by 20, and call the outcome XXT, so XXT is 0.51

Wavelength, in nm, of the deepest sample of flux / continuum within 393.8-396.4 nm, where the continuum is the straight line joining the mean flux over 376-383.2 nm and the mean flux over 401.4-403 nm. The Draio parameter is 393.90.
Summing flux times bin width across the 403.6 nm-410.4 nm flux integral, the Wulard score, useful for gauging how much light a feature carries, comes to 82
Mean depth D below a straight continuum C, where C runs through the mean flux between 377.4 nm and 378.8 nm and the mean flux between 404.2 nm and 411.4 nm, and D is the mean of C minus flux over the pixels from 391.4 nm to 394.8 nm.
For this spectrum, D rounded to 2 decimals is 3.57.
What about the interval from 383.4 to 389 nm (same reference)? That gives 1.55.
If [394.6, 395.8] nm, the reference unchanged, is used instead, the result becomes 1.02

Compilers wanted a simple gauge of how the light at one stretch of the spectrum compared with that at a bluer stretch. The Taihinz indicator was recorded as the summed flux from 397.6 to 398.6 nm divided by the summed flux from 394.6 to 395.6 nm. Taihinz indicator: 1.04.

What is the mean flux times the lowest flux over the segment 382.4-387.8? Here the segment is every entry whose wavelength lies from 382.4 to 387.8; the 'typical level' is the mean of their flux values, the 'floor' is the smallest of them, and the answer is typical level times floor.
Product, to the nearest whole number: 64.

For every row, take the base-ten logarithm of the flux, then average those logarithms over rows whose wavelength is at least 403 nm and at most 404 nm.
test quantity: 1.09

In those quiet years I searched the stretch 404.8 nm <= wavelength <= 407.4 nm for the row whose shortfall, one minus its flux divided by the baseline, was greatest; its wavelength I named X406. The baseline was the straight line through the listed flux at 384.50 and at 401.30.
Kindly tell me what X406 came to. 406.50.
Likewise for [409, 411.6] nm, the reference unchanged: 410.30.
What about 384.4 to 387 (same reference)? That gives 386.10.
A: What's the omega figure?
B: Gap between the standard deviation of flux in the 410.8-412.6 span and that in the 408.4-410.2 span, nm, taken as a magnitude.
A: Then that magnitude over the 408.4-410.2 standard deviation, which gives 0.50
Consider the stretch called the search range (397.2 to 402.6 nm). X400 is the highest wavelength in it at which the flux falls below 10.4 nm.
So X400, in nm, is 397.70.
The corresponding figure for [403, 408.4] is 404.70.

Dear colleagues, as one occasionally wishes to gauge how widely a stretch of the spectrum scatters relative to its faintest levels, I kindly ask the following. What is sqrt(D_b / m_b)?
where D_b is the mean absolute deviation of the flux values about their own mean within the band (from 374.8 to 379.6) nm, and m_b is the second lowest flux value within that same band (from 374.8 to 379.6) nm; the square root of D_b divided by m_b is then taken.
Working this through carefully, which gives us 0.4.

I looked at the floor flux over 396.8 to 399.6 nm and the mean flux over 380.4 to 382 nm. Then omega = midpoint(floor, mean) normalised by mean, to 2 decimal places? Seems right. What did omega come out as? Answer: 0.62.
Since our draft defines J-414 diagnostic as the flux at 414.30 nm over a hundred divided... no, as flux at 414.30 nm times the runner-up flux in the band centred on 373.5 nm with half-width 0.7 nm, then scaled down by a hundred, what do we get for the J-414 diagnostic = 1.29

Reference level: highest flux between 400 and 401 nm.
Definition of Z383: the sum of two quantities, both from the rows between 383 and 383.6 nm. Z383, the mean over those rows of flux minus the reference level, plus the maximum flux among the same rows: 3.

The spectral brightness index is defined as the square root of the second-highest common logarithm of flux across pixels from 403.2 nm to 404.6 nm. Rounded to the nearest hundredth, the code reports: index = 1.07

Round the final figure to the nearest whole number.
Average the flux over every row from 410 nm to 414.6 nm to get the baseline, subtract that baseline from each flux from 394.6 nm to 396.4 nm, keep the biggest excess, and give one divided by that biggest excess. -1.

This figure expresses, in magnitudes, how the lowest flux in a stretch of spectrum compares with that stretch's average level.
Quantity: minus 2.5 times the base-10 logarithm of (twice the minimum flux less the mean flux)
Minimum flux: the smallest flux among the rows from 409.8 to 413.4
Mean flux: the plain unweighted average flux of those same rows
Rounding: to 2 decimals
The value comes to -1.40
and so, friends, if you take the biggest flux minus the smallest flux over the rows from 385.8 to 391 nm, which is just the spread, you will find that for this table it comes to 5.5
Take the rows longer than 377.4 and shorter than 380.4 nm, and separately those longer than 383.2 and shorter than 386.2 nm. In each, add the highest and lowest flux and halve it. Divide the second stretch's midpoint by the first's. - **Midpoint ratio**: 0.92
